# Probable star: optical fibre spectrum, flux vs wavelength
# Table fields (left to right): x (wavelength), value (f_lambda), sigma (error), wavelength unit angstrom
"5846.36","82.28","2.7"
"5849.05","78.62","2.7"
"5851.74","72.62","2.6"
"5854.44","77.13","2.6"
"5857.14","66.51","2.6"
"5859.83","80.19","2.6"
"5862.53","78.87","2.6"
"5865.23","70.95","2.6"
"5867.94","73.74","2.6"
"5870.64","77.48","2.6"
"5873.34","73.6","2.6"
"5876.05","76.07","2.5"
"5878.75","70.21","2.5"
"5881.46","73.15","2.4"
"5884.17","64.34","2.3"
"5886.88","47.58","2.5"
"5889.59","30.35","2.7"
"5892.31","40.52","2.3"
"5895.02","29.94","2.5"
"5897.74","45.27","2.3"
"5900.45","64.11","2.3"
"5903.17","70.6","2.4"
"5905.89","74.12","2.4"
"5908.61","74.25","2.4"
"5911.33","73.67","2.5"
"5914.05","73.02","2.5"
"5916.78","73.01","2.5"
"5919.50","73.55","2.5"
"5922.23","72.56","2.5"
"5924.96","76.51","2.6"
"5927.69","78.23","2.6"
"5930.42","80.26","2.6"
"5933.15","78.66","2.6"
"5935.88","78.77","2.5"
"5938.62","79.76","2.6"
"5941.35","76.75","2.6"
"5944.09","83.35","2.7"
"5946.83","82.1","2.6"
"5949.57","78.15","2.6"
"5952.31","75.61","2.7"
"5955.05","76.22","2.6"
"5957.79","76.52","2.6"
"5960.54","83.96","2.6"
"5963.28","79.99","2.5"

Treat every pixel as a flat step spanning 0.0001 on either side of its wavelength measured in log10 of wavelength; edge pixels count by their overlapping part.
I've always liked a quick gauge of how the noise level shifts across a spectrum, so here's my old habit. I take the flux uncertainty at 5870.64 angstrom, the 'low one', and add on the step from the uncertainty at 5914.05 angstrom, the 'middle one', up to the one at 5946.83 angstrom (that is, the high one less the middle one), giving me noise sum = 2.70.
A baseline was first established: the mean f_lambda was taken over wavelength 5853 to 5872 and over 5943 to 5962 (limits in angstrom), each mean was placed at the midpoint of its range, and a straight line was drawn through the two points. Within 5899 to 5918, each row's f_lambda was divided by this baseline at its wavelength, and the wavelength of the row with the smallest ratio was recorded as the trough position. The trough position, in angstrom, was 5900.45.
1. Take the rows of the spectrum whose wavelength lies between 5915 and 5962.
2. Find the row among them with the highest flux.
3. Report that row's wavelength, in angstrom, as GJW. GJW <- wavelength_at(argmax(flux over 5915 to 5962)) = 5960.54 angstrom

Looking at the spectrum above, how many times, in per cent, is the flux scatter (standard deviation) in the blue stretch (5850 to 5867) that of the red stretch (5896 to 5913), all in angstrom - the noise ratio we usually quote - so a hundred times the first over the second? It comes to 46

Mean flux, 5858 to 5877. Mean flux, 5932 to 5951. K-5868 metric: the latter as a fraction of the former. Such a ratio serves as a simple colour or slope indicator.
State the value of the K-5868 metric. 1.05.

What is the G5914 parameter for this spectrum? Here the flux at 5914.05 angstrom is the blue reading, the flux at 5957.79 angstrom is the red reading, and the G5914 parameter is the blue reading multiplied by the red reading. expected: 5587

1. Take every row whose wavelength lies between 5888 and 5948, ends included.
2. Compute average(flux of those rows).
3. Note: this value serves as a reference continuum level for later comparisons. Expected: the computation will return 69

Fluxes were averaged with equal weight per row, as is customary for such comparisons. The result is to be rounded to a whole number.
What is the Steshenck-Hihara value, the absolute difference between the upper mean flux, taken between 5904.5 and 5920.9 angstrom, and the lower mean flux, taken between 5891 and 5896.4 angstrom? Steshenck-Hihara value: 38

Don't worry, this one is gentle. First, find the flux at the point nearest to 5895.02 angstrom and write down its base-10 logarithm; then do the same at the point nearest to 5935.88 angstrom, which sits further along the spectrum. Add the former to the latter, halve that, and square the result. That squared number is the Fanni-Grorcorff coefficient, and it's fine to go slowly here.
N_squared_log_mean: 2.84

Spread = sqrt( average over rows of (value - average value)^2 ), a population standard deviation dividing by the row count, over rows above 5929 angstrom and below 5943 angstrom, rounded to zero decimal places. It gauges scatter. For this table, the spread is 1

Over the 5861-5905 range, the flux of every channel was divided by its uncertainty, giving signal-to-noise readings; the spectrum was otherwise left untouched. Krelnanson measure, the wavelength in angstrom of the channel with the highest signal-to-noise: 5881.46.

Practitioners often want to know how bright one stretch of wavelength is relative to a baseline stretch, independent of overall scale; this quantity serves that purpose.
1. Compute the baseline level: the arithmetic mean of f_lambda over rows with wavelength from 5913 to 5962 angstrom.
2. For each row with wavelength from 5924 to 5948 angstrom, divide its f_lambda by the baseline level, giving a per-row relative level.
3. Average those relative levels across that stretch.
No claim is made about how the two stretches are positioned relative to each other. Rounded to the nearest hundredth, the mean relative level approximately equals 1.02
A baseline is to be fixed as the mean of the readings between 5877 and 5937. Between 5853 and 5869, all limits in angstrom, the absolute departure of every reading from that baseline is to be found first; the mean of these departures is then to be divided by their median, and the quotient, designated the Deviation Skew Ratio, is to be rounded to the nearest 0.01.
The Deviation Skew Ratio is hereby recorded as 0.91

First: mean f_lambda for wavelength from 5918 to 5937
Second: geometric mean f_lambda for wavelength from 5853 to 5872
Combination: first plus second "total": 152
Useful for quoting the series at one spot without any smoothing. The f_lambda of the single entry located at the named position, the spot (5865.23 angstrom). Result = 70.95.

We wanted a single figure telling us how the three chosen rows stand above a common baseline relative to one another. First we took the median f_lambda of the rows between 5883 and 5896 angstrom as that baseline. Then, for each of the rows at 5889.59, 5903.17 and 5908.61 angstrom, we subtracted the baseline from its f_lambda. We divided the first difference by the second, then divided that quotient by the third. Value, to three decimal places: -0.010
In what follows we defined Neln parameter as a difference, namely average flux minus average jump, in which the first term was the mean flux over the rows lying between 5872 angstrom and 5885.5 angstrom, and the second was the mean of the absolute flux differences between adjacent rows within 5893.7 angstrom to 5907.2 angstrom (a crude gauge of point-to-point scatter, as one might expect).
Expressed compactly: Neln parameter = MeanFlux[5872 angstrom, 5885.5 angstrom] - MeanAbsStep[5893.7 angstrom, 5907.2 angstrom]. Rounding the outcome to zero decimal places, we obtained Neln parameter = 60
